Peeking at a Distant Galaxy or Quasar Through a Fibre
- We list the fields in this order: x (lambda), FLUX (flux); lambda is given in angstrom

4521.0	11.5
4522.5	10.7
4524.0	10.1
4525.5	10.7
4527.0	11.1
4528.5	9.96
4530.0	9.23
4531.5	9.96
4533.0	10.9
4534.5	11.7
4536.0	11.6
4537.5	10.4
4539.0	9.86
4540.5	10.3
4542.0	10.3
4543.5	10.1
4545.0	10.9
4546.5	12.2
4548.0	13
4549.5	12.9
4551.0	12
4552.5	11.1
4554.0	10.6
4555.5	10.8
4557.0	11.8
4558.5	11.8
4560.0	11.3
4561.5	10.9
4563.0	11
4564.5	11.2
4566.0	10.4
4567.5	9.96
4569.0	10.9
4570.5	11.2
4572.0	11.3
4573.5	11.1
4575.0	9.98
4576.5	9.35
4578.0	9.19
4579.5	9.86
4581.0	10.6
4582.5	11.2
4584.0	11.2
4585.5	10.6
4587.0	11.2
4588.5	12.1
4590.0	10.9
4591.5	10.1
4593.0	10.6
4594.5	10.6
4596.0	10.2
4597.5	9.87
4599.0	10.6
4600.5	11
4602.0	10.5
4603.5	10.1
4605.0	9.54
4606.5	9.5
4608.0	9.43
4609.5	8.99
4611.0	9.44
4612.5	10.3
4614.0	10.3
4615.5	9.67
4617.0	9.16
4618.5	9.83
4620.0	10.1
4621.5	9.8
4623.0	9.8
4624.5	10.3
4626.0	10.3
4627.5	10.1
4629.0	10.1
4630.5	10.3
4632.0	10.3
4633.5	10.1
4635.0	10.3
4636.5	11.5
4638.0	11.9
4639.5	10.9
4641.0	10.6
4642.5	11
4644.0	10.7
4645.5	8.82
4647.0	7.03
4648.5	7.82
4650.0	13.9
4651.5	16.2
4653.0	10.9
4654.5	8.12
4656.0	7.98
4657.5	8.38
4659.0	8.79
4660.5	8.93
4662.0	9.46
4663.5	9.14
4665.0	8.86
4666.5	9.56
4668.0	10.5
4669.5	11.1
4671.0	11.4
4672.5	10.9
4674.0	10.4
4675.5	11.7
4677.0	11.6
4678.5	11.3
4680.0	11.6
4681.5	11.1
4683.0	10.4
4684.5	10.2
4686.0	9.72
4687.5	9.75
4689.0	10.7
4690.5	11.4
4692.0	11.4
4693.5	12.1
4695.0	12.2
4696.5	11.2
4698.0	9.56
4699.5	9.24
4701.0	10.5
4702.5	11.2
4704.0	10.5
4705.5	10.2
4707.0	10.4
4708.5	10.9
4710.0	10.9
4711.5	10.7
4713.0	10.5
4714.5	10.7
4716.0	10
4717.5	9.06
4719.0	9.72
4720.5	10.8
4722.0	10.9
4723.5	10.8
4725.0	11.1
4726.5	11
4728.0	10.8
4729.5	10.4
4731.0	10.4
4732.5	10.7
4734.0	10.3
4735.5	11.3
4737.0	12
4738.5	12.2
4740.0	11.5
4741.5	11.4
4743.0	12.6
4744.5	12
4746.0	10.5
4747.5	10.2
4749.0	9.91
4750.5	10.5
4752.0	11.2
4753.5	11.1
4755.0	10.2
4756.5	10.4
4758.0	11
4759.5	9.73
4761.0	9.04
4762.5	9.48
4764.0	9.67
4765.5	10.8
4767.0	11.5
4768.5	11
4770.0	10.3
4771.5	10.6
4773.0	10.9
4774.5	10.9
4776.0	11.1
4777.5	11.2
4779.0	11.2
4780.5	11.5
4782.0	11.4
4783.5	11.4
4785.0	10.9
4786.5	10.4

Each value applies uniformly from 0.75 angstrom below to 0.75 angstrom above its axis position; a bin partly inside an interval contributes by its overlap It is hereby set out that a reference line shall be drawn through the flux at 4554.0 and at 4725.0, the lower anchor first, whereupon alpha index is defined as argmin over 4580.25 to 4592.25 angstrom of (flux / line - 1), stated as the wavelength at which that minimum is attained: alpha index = 4591.5 angstrom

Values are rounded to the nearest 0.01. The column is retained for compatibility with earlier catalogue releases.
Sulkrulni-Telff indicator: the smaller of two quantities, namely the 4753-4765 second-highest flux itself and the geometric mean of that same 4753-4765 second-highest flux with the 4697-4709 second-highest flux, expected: 10.95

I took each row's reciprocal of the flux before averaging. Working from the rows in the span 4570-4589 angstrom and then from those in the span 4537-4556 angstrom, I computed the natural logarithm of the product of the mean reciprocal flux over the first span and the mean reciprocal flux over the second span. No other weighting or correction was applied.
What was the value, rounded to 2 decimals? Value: -4.76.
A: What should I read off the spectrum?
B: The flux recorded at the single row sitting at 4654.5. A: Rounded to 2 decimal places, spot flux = 8.12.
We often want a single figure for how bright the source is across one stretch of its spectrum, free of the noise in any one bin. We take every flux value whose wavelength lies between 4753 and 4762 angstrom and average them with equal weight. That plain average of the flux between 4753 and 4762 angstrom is 10.2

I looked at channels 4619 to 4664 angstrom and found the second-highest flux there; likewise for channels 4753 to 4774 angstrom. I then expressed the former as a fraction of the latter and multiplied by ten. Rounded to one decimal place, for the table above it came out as 12.5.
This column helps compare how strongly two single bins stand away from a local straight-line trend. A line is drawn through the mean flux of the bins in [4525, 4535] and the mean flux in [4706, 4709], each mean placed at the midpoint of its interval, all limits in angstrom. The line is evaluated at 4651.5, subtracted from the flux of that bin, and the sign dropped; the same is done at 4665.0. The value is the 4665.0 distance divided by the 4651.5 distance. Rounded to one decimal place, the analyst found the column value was 0.3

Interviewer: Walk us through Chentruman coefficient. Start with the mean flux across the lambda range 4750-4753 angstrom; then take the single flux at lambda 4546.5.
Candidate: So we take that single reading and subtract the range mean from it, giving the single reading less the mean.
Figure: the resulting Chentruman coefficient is 1.3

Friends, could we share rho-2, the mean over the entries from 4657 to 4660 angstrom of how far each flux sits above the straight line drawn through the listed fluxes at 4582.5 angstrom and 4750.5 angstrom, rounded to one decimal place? -2.3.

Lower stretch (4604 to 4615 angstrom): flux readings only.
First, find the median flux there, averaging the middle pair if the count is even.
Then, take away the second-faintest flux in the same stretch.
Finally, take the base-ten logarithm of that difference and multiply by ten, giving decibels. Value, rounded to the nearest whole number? -12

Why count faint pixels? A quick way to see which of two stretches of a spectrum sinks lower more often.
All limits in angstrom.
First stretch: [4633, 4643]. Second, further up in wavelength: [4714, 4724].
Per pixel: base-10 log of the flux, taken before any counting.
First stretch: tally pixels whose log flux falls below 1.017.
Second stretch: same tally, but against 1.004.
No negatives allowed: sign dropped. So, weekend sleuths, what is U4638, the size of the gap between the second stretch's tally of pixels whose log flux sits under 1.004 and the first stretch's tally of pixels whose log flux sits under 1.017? 1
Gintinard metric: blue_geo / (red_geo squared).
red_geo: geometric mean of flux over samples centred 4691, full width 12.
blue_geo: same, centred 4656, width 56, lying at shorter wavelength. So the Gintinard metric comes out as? 0.0843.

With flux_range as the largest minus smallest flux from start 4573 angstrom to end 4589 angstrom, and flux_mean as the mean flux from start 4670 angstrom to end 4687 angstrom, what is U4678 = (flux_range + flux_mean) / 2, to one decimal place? 6.9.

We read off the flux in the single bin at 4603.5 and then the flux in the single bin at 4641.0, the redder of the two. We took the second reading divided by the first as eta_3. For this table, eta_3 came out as 1.05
